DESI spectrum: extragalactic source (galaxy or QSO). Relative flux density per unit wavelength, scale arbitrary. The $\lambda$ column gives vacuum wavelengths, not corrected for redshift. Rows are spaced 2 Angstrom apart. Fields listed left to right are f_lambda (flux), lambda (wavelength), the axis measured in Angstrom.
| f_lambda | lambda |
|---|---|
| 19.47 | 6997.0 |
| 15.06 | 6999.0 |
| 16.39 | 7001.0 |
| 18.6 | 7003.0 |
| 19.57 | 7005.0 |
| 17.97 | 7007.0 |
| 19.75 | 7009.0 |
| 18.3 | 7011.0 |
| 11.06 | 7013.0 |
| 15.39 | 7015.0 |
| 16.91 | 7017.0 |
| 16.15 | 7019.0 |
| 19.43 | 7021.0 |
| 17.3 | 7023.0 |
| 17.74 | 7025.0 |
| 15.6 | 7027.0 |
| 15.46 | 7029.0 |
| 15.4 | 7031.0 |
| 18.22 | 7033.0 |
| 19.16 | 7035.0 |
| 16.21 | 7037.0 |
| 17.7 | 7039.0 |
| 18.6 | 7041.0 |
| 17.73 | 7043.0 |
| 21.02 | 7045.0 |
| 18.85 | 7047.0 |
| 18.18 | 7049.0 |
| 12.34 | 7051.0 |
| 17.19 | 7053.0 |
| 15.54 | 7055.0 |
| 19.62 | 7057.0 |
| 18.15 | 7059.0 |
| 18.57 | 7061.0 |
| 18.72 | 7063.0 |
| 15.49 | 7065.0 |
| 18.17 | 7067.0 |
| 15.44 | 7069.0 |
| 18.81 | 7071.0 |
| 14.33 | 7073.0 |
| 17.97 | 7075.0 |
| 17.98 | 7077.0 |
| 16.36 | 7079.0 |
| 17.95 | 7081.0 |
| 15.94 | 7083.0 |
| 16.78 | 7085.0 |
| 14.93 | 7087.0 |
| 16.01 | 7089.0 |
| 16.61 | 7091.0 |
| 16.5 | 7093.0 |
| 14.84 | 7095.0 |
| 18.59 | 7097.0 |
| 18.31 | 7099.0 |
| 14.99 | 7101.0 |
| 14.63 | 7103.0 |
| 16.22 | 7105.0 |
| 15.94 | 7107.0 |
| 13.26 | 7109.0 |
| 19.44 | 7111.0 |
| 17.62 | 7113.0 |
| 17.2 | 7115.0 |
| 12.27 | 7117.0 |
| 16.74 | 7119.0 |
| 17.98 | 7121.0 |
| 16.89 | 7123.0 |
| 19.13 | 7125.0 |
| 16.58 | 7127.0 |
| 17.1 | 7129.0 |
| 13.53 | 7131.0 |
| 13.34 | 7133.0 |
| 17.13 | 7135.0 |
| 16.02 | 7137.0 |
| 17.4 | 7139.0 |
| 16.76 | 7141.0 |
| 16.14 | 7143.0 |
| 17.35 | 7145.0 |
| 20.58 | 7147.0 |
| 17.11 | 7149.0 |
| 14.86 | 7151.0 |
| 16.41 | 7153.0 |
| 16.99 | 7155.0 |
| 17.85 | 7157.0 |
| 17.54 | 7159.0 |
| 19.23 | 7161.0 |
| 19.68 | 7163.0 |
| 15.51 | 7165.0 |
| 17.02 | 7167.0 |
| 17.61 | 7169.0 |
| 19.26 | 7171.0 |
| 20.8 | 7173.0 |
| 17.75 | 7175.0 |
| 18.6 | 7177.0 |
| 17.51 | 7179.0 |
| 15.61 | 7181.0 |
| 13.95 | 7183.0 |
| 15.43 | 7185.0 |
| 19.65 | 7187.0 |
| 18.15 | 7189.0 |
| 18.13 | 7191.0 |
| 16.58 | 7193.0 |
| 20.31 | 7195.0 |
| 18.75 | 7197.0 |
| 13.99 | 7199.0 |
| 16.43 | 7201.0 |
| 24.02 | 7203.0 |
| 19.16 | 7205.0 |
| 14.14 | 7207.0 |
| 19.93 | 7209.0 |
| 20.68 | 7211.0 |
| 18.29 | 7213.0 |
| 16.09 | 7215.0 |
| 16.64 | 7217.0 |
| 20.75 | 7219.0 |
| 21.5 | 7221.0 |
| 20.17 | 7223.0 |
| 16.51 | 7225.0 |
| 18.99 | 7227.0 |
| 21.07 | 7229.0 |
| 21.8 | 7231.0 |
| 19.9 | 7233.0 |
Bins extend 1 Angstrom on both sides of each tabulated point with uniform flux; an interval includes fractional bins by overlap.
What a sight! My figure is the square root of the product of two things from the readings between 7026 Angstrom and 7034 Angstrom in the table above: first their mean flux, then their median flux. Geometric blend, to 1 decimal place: 15.8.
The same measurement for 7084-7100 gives 16.6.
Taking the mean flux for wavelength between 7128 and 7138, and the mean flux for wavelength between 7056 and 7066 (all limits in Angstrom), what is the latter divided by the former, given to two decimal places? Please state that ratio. 1.17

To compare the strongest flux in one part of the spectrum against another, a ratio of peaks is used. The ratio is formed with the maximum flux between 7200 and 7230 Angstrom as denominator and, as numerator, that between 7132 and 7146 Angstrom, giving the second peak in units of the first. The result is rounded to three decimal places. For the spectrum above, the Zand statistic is 0.724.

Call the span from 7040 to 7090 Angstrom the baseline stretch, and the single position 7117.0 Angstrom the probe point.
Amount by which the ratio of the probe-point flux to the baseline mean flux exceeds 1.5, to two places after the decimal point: -0.79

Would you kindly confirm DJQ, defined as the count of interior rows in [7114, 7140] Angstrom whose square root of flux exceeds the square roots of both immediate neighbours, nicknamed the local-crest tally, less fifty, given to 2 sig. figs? -46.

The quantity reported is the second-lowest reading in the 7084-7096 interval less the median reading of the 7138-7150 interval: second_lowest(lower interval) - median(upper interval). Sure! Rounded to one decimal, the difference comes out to -2.3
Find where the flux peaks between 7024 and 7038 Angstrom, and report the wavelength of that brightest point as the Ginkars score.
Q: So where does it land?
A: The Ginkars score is 7035.0 Angstrom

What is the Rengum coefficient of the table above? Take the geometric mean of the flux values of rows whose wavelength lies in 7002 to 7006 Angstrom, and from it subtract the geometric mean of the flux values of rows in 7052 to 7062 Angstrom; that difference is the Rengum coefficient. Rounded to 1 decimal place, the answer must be 1.3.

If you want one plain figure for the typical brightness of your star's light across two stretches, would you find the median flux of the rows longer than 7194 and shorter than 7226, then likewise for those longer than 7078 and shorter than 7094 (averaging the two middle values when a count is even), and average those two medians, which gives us 17.7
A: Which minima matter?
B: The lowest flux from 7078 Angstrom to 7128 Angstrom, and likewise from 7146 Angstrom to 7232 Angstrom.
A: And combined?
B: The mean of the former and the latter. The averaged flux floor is 13.1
